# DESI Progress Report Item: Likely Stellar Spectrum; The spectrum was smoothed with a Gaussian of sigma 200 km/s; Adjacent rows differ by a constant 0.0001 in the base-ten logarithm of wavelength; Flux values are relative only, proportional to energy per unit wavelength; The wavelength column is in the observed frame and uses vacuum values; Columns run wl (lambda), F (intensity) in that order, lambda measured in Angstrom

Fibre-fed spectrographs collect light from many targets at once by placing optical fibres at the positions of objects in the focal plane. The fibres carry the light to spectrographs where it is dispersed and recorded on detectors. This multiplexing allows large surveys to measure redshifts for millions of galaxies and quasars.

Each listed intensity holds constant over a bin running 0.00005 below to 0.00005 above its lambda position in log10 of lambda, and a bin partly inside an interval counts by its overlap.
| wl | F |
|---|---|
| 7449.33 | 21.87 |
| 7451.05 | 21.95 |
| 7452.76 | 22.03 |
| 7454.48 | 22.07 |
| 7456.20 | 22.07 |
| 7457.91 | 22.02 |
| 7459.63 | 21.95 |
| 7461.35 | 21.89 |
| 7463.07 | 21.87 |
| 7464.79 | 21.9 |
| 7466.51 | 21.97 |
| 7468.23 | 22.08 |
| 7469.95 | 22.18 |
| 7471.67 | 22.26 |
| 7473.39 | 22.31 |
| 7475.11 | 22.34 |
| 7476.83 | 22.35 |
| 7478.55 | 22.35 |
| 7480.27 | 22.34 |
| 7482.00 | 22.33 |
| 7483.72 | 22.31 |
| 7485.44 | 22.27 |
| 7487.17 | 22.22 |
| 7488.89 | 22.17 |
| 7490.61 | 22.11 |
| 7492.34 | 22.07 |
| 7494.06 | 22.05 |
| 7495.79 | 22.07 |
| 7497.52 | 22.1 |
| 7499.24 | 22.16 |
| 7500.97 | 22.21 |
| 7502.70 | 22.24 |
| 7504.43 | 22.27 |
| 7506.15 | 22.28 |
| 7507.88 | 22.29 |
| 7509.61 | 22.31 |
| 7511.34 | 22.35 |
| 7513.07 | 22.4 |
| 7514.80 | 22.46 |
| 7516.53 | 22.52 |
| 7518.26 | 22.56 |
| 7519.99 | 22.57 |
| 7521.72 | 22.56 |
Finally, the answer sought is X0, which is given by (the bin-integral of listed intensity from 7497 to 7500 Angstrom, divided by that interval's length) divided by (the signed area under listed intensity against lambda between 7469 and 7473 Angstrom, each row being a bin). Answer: 0.249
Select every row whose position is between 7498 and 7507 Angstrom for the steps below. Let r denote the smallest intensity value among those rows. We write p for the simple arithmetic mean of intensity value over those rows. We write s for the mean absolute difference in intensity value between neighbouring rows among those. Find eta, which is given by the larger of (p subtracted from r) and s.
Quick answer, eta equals 0.030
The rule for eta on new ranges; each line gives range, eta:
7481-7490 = 0.040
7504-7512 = 0.020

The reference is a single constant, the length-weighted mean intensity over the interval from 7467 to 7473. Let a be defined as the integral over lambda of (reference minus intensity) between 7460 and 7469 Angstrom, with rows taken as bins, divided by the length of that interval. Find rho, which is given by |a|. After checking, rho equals 0.23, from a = 0.2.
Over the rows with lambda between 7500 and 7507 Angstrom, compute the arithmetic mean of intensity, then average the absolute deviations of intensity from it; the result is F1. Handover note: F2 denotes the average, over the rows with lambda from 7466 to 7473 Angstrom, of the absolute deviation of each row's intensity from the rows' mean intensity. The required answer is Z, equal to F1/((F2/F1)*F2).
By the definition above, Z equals 0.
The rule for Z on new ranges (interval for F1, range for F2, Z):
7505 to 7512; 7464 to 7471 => 0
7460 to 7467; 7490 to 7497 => 3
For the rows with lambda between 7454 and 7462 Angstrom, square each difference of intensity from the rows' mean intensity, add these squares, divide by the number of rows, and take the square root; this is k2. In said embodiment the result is 0.070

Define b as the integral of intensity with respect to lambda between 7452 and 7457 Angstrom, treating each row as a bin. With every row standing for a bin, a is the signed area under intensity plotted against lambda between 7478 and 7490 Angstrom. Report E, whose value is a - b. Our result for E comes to 157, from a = 267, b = 110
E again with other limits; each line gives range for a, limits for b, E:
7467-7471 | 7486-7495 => -111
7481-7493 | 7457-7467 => 47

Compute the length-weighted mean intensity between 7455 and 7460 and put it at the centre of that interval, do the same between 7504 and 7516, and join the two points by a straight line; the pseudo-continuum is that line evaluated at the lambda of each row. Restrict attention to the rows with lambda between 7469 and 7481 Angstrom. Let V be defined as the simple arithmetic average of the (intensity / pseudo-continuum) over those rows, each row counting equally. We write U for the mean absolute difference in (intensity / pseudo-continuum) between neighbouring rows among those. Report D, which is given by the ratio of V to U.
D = 836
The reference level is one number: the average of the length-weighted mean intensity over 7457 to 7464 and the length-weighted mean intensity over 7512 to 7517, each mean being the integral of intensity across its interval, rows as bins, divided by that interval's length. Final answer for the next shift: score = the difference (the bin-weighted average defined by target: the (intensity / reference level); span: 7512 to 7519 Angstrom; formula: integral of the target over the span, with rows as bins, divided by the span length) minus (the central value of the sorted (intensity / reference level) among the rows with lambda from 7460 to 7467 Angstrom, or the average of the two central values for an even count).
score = 0.027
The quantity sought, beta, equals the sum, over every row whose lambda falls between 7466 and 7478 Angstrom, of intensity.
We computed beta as 155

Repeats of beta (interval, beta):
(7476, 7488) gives 156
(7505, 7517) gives 157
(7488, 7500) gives 155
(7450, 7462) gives 154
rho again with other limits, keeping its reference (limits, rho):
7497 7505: 0.03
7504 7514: 0.15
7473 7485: 0.16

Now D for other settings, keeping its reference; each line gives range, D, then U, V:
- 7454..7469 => 408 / 0.0024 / 1.00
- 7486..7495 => 416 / 0.0024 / 1.00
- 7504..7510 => 6270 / 0.0002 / 1.00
